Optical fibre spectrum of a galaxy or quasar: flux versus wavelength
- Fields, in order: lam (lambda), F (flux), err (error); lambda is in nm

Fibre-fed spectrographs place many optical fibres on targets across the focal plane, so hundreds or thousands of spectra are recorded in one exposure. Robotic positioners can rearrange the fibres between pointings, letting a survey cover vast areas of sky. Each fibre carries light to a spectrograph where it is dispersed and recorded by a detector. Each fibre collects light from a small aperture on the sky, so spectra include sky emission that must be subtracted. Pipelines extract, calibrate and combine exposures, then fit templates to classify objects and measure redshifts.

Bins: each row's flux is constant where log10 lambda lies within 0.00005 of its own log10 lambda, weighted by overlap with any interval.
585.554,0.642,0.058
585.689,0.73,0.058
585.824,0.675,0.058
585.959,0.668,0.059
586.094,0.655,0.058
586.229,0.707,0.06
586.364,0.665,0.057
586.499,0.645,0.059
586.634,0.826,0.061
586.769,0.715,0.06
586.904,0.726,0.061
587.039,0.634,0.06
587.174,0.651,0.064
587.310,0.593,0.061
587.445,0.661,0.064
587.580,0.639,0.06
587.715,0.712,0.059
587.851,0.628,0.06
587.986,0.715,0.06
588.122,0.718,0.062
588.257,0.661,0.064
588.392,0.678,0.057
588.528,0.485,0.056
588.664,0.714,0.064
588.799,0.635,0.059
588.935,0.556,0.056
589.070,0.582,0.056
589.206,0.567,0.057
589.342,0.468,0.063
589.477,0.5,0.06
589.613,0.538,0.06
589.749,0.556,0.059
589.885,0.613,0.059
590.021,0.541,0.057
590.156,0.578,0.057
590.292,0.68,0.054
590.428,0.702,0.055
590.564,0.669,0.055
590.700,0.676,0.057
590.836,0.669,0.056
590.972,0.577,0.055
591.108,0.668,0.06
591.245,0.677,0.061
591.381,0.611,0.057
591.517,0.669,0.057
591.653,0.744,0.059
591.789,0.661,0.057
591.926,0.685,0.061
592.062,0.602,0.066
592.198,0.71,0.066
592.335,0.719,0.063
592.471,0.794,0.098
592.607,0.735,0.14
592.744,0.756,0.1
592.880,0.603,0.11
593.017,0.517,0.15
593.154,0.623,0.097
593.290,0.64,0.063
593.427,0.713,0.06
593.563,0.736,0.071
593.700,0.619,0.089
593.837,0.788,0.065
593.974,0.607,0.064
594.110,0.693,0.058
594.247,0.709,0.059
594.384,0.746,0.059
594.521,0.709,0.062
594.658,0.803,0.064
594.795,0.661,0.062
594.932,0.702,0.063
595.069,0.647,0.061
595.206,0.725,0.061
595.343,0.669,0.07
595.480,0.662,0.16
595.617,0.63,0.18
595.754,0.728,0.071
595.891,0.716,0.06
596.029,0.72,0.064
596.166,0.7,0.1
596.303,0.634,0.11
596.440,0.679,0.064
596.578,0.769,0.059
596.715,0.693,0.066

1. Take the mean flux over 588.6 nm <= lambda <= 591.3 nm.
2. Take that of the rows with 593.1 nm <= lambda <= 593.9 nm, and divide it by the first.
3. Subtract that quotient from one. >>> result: -0.13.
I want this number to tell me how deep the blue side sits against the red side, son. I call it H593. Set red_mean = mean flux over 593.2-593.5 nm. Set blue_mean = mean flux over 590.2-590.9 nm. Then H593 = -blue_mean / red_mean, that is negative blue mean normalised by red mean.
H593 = -1.00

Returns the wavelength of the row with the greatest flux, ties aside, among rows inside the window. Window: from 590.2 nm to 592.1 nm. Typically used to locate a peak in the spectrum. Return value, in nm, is 591.653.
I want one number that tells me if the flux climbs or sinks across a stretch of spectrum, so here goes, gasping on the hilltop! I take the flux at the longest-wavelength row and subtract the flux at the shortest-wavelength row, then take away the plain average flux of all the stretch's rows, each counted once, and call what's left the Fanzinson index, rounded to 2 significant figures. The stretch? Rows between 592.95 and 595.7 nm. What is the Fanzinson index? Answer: -0.57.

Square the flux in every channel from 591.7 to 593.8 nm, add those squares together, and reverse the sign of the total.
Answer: -6.9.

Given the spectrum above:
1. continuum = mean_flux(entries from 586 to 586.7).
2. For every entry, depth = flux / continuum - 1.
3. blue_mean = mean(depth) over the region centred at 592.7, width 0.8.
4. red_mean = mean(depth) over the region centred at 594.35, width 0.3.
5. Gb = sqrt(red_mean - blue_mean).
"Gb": 0.24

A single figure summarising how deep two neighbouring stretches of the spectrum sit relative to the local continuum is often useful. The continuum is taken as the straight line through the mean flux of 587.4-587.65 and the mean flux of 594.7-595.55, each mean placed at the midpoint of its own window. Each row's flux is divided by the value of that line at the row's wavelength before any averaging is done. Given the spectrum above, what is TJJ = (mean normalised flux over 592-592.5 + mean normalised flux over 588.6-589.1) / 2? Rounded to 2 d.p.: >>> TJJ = 1.00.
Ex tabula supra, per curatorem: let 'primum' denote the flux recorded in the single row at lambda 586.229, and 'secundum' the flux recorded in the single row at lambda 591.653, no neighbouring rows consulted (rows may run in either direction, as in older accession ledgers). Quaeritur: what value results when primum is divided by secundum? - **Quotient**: 0.95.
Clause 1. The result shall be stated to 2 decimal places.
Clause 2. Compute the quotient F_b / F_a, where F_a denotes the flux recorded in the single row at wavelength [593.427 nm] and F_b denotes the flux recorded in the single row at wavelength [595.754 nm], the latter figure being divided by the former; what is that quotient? 1.02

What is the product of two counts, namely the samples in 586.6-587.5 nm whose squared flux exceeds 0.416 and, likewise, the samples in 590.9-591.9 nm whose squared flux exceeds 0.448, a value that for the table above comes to 10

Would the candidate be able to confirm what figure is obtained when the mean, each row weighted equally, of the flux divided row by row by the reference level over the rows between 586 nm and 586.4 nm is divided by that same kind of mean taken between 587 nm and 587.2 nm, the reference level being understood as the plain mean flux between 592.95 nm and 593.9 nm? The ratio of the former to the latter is 1.05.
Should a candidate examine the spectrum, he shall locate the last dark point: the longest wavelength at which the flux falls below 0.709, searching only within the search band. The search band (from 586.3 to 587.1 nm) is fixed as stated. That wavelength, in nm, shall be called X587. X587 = 587.039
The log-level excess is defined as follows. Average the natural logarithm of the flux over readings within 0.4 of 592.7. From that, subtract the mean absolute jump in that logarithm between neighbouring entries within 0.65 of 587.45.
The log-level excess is -0.48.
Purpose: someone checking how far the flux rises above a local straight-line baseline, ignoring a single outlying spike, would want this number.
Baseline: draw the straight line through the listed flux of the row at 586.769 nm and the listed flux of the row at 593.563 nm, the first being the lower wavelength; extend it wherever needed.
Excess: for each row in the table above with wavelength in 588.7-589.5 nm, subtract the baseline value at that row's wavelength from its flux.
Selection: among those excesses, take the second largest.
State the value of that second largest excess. -0.14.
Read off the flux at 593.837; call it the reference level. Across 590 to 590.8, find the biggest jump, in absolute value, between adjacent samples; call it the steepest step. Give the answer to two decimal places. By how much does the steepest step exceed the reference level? -0.69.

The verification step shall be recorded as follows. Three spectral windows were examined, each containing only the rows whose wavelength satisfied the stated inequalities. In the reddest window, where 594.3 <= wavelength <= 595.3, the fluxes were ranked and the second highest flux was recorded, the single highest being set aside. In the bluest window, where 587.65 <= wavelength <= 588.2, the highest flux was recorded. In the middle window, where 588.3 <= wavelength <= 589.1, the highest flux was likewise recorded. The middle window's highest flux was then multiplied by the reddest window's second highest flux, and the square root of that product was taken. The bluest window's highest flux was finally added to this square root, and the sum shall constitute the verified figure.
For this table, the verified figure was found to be 1.448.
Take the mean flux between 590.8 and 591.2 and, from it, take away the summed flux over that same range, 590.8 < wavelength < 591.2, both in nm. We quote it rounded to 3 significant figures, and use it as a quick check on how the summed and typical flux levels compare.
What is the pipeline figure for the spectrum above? -1.28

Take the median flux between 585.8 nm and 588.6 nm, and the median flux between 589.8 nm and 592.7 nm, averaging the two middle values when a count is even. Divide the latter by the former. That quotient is 1.01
